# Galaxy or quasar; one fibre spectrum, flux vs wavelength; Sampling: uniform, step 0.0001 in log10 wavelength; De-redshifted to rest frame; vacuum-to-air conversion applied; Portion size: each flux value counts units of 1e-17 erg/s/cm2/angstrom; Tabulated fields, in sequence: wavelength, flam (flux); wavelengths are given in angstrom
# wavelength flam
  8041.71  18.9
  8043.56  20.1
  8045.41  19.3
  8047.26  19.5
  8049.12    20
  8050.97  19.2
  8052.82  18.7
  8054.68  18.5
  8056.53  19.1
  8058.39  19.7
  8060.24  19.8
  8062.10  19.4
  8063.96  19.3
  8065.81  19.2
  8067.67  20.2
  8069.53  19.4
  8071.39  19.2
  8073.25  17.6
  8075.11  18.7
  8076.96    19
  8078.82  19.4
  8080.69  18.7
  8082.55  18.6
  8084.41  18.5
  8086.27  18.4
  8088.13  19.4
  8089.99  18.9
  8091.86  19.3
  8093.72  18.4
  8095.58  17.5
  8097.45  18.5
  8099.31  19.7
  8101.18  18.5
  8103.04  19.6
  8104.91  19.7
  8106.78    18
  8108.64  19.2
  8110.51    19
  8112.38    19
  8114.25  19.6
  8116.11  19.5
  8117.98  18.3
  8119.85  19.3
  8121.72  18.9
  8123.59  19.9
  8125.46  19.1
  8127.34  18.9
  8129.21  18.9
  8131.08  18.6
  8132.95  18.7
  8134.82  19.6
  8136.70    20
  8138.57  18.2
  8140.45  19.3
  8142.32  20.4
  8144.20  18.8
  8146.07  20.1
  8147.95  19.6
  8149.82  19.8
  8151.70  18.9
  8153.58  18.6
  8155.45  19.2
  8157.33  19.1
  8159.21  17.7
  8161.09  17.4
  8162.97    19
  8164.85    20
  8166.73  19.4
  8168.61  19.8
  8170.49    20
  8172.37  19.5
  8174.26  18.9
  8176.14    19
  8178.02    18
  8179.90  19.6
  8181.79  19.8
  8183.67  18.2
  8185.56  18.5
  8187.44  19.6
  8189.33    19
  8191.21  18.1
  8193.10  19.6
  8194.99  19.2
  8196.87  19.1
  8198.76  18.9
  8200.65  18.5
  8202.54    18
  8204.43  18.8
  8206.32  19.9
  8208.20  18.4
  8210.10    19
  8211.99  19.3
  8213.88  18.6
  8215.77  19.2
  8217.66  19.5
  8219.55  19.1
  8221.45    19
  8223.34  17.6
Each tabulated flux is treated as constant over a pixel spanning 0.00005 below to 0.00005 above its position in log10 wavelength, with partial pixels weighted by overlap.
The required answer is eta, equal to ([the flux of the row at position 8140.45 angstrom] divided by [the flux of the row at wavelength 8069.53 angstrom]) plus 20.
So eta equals 21.0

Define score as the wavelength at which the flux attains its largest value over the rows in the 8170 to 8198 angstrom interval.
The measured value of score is 8170.49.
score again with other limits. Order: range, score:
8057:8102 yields 8067.67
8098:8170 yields 8142.32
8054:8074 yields 8067.67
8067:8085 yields 8067.67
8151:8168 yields 8164.85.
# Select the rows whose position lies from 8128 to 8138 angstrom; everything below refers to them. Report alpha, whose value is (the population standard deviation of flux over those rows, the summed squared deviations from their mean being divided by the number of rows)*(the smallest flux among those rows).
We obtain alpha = 10.2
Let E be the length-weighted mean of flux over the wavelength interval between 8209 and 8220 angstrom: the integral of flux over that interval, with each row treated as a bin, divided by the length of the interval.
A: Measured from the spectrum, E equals 19.1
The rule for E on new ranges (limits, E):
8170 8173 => 19.7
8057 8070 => 19.6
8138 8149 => 19.4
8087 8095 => 18.9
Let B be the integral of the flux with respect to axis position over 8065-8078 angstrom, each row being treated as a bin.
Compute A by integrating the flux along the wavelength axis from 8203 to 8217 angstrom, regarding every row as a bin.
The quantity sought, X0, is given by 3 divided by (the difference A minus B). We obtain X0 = 0.2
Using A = 266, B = 248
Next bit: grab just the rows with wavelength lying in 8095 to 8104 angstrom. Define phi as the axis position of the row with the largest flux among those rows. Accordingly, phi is 8099.31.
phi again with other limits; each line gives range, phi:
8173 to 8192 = 8181.79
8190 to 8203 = 8193.10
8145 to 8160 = 8146.07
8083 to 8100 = 8099.31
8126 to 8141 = 8136.70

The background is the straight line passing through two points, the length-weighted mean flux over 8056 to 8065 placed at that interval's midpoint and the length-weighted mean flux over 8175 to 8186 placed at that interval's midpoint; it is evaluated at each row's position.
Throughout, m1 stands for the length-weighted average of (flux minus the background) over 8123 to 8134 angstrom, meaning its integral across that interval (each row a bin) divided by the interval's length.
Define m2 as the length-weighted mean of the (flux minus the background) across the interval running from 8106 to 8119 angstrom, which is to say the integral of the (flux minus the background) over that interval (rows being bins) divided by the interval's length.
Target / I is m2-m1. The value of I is -0.12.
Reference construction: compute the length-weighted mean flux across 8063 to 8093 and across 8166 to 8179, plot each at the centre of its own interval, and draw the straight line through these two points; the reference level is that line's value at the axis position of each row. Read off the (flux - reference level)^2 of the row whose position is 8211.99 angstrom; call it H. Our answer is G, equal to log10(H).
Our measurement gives -2.88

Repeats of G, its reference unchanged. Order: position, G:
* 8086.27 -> -0.44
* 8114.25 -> -0.57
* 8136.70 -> -0.13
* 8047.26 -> -0.45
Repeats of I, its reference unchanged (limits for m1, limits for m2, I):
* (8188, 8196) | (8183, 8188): -0.30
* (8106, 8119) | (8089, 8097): -0.52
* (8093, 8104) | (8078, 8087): -0.07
